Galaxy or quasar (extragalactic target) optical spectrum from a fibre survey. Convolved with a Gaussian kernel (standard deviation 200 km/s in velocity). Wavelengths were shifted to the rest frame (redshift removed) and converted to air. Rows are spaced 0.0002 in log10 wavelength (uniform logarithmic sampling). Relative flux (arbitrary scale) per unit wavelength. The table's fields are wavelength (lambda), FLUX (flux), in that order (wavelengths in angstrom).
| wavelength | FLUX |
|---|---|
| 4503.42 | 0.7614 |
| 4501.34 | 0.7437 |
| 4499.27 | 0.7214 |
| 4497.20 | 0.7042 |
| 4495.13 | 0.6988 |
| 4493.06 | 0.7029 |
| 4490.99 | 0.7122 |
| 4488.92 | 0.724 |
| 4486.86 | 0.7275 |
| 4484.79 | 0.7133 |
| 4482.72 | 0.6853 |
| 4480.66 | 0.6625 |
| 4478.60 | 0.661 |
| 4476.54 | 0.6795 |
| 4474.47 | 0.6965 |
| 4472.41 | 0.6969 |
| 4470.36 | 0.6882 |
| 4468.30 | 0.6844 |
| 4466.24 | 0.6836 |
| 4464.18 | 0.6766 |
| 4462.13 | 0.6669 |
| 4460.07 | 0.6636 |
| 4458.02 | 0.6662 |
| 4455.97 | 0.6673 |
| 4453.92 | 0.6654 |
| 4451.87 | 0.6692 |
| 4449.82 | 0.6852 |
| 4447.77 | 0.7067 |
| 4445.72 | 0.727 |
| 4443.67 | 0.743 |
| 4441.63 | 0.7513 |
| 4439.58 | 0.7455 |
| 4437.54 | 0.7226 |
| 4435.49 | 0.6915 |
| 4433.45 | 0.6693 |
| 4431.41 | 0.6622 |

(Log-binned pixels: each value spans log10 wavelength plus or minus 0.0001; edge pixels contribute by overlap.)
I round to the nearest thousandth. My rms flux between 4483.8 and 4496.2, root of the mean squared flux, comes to 0.713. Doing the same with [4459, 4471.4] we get 0.677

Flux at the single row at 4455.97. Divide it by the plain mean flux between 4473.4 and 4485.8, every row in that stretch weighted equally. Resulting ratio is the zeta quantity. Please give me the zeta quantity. 0.98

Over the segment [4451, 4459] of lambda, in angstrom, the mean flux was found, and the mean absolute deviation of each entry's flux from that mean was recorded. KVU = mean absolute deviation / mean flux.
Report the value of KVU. 0.002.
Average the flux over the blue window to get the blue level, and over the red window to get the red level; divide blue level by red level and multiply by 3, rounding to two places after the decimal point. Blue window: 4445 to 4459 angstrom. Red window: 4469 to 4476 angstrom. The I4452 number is 2.96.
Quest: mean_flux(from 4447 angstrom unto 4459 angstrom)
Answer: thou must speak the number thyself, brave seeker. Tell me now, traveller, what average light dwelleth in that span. 0.68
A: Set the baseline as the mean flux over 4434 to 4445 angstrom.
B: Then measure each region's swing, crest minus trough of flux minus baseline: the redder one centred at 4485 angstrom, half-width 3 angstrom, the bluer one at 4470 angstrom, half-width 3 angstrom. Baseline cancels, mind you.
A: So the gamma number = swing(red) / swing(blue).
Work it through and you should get 3.38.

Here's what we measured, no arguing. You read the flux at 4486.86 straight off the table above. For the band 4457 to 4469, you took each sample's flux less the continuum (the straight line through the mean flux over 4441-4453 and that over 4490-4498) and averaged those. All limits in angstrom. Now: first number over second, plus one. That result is -19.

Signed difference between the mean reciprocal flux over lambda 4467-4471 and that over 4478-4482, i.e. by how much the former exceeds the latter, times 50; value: -2.7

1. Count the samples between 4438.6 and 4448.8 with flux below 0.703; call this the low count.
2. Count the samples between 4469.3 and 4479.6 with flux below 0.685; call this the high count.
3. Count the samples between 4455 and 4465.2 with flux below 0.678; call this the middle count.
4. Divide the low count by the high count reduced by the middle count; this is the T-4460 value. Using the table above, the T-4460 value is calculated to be 0.0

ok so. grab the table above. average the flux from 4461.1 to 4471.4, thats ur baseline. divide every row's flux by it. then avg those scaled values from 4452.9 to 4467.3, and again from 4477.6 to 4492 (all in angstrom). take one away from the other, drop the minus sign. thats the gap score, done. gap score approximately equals 0.041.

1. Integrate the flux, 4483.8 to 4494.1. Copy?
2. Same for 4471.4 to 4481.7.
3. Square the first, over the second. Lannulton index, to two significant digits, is 7.8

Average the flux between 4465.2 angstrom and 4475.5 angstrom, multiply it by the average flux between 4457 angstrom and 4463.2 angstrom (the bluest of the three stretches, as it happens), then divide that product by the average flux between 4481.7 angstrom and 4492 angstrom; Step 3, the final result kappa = 0.645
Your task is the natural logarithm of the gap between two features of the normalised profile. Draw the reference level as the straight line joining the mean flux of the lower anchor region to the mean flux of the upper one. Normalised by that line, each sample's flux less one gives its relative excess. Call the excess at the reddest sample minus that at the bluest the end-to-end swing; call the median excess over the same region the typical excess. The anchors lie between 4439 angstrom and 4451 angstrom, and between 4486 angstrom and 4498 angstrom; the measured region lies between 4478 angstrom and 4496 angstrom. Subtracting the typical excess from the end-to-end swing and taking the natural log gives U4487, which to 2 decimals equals -2.64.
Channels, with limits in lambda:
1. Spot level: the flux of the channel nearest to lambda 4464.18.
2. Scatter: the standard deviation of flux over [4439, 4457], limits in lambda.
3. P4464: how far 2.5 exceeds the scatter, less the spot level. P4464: 1.79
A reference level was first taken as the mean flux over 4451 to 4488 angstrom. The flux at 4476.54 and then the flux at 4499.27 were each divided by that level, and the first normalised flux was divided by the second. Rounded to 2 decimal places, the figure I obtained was 0.94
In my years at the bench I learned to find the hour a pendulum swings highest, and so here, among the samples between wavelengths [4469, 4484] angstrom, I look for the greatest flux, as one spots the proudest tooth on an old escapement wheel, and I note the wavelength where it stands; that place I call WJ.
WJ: 4472.41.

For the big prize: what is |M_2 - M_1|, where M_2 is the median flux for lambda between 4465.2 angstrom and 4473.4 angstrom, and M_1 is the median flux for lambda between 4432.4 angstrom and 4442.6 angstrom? 0.036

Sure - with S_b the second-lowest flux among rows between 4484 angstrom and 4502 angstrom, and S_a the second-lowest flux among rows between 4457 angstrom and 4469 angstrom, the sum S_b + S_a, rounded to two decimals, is 1.37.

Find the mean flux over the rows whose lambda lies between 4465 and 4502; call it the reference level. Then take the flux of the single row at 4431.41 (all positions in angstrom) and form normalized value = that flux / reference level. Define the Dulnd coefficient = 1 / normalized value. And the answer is 1.06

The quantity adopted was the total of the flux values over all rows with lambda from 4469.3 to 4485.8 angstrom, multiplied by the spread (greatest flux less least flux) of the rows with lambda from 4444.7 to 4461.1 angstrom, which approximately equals 0.35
